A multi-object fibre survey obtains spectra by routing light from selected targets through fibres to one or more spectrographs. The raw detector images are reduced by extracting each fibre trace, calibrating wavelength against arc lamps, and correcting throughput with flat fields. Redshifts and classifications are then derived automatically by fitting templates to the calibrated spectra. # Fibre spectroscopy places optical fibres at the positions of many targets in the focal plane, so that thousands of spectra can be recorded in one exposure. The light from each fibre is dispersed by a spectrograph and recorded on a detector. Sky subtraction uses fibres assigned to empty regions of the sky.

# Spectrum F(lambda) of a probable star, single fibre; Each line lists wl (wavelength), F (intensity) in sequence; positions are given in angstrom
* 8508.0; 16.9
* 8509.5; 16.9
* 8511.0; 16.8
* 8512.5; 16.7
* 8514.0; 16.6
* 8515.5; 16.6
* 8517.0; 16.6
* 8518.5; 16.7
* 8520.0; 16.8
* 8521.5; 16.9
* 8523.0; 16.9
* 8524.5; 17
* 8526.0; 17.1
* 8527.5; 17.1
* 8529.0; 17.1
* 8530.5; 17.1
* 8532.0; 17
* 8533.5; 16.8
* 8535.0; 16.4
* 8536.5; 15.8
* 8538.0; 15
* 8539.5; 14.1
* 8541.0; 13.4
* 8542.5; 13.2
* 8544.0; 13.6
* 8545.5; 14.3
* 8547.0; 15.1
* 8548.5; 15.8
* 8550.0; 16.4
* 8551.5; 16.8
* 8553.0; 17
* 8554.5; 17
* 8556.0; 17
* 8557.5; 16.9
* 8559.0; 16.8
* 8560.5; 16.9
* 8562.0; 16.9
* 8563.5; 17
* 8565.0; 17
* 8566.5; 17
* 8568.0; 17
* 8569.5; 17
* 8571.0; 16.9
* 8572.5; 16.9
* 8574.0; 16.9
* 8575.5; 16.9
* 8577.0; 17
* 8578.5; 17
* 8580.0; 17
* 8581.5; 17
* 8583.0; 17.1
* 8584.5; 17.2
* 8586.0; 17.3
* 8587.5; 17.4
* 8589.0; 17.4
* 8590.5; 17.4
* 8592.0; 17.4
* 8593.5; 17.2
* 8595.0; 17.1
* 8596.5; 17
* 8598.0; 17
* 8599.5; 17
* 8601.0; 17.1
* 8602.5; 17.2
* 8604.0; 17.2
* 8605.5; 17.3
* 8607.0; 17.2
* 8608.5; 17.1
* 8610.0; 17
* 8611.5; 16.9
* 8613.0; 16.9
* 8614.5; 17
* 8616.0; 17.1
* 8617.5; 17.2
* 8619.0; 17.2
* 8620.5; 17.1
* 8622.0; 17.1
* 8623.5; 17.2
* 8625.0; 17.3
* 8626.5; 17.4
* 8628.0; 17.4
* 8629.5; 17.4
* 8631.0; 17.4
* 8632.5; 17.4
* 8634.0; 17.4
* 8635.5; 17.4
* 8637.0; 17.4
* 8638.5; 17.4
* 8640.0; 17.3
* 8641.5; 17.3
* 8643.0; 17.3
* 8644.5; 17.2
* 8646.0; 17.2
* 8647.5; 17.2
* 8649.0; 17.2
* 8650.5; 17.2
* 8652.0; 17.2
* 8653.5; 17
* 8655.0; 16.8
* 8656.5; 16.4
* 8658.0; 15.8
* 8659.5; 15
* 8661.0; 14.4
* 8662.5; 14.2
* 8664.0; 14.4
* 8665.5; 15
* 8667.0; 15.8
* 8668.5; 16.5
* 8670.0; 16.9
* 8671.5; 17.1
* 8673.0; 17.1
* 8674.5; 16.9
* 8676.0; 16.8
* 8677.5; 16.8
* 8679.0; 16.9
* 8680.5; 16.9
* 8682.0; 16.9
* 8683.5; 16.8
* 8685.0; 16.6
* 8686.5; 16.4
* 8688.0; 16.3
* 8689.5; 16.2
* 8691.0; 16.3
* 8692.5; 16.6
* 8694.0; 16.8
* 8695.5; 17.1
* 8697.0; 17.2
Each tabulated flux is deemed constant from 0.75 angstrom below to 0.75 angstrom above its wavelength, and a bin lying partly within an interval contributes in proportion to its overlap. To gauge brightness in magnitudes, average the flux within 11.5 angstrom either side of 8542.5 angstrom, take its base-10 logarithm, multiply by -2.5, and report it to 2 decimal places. -2.97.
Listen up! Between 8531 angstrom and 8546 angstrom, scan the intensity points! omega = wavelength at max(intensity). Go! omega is 8532.0 angstrom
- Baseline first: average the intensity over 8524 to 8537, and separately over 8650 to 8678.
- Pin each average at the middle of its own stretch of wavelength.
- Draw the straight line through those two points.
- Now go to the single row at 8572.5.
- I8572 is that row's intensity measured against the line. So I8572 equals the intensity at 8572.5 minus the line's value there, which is 0.28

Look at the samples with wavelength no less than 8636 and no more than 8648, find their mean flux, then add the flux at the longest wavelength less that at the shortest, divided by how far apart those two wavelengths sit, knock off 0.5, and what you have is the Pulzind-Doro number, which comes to 16.8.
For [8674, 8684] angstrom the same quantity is 16.3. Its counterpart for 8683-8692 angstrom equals 15.9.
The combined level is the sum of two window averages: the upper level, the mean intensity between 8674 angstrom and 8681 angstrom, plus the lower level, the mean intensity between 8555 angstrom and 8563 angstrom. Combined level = 33.8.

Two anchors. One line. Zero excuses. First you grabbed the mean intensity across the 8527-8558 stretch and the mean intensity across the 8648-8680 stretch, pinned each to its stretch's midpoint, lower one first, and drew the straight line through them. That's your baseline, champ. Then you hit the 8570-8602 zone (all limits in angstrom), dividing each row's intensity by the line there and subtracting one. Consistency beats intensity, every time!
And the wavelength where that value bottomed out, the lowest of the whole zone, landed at 8575.5 angstrom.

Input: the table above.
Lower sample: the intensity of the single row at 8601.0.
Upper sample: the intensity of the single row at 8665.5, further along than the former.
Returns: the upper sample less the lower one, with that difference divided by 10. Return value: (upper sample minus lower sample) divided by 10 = -0.21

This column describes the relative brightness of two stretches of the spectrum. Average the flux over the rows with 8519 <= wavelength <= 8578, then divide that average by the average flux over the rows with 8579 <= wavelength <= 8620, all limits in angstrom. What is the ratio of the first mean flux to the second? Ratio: 0.95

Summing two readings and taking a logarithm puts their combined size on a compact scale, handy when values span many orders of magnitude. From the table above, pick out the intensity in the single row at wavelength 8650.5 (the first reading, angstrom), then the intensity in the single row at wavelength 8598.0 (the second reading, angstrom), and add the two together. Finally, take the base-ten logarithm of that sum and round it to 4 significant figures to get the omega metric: 1.534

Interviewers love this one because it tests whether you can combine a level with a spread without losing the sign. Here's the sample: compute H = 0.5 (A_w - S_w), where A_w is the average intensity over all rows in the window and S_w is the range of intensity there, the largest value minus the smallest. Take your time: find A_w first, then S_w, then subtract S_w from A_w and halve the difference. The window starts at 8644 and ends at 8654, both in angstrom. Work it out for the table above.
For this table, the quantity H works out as 8.49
